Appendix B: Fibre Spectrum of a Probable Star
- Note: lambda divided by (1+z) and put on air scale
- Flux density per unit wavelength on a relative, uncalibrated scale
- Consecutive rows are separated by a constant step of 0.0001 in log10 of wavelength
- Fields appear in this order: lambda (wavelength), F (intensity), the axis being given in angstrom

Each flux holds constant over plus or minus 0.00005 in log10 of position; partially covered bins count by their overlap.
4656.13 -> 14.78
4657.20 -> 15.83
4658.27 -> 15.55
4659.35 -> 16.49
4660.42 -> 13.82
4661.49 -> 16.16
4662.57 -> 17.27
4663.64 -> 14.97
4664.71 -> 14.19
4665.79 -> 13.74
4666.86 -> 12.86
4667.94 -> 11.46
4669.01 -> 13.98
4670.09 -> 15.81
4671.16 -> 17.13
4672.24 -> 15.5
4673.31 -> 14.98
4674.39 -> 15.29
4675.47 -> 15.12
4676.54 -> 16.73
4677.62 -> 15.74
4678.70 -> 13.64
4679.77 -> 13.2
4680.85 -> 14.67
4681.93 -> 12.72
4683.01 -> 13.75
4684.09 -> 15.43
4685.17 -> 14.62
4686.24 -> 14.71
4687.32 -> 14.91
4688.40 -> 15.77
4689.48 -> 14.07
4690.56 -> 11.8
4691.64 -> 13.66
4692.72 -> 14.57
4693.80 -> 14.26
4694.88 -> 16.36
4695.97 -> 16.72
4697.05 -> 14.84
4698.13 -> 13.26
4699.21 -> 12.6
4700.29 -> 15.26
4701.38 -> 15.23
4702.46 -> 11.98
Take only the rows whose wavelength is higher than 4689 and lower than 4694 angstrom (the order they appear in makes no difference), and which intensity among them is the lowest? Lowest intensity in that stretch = 11.8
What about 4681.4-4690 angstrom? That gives 12.72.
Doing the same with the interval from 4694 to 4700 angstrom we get 12.6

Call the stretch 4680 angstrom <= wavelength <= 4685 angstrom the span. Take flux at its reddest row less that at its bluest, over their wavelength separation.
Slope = 0.23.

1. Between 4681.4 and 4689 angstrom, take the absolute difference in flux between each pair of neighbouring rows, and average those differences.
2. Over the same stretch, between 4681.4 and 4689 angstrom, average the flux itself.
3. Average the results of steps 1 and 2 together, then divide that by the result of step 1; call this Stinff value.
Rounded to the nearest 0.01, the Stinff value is 9.85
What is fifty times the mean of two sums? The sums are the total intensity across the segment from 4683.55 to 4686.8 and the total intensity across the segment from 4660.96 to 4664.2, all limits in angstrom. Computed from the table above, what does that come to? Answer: 2329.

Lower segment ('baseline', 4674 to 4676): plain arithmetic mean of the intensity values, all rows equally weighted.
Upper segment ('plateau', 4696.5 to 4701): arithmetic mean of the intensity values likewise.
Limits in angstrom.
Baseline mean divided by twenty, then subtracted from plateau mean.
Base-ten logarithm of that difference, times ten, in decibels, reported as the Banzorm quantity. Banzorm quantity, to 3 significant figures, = 11.2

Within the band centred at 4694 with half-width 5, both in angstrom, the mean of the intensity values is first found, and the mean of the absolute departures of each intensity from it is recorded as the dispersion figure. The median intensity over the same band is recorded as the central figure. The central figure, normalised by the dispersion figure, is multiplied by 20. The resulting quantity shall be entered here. 261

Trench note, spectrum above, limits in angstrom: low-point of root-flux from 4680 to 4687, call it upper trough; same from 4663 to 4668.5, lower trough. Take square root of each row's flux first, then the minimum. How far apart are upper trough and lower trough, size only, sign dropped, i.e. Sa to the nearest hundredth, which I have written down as 0.18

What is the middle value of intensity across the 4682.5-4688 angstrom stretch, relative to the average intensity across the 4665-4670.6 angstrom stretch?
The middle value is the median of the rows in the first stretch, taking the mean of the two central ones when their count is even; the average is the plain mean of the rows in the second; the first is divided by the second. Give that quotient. 1.08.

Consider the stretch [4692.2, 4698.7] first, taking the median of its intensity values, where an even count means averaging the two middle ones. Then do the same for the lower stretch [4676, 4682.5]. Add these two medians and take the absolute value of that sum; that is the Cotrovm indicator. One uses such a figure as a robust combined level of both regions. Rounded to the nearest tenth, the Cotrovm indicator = 28.9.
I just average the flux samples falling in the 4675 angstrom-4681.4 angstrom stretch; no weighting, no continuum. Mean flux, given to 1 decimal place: 14.9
